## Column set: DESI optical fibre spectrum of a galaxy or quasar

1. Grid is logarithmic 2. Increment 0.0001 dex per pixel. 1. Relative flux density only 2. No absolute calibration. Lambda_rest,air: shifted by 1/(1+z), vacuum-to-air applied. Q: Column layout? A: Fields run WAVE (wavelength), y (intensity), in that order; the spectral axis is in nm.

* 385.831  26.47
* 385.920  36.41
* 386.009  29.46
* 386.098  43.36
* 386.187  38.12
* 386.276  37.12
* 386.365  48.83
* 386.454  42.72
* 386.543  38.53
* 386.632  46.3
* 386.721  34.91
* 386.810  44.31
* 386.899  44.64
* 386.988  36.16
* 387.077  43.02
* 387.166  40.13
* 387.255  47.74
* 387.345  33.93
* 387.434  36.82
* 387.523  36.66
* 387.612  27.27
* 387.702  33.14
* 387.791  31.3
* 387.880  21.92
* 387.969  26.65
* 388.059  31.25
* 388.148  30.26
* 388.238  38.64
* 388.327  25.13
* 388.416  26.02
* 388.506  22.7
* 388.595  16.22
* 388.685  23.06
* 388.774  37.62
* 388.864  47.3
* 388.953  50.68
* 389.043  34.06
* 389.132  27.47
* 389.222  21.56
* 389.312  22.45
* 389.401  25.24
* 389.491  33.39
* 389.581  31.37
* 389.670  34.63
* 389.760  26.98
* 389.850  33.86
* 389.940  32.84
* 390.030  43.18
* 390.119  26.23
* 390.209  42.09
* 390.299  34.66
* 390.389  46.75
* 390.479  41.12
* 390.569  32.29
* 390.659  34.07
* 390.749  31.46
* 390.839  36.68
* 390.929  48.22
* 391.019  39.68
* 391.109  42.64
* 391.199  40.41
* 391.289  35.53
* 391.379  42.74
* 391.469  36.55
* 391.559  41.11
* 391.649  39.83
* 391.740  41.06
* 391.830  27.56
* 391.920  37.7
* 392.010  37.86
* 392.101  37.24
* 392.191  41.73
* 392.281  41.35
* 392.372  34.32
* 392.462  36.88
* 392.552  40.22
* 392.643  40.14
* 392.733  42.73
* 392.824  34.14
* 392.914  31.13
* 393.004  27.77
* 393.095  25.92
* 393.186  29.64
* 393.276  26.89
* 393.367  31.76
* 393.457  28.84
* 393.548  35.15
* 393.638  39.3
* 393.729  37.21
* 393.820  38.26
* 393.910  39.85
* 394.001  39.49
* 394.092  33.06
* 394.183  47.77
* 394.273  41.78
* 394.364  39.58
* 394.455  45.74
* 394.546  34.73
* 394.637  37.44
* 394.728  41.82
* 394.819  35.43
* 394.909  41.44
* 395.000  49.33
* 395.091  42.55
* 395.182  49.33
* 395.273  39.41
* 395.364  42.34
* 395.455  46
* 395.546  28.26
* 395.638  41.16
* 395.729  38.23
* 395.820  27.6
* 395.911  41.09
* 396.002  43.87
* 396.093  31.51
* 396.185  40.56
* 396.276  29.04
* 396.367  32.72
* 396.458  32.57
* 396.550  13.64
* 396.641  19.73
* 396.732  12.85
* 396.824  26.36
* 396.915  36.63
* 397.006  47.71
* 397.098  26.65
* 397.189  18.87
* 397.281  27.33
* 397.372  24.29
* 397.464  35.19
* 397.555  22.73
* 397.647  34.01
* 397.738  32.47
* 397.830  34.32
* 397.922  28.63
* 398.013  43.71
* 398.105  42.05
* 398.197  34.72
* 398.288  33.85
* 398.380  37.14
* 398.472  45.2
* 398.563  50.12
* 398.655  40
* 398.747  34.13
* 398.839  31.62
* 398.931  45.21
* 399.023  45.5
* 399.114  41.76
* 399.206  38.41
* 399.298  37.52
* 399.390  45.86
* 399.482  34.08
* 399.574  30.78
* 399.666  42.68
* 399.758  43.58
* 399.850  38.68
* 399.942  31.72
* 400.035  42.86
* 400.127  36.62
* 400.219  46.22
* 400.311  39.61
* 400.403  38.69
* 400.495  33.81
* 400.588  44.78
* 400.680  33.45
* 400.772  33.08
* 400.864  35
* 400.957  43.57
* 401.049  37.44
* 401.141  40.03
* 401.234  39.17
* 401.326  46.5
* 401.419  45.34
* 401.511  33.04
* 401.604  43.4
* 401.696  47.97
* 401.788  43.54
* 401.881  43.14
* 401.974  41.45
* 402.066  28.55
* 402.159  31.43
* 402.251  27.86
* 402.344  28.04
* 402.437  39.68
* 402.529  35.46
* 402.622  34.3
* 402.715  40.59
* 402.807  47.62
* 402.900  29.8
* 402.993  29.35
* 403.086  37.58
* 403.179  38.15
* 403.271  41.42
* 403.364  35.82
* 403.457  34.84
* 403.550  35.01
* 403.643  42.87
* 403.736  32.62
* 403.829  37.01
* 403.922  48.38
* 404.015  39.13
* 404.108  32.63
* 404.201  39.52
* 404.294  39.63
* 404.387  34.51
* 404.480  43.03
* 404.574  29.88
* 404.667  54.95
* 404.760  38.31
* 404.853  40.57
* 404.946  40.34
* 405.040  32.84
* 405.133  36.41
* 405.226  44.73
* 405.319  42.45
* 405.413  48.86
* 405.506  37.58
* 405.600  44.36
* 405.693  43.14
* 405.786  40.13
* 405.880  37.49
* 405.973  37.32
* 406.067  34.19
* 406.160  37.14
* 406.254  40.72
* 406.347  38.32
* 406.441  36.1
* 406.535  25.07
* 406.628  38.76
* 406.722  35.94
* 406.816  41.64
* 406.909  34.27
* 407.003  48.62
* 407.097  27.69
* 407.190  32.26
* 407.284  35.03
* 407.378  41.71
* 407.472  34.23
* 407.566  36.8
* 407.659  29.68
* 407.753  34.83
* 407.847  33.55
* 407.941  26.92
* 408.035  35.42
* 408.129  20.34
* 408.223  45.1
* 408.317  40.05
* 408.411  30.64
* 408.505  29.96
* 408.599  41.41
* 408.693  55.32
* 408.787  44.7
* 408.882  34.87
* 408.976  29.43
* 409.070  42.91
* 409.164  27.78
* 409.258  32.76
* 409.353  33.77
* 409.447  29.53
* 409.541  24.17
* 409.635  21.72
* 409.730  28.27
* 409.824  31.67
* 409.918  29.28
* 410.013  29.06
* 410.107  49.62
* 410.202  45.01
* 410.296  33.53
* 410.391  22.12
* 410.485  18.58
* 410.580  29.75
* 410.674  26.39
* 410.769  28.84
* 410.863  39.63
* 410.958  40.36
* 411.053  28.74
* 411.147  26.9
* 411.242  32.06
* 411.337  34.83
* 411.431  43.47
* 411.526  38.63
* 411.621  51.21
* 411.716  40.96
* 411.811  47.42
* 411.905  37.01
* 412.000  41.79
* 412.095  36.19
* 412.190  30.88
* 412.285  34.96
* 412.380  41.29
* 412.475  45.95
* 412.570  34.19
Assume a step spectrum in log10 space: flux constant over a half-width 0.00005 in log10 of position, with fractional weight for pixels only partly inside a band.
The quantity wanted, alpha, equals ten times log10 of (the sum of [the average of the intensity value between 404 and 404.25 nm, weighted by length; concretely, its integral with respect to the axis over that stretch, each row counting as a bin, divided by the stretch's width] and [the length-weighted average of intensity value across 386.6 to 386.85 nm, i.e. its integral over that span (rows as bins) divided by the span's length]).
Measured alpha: 18.95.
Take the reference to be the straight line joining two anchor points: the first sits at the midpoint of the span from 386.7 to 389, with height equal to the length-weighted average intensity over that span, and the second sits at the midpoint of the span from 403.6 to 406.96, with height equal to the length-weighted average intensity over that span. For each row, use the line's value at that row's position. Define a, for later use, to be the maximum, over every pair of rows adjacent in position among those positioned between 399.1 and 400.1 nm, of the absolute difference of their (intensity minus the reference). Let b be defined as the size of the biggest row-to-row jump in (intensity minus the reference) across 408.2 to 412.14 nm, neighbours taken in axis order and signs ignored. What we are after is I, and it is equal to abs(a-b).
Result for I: 9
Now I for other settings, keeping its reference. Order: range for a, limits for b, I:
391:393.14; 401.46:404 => 4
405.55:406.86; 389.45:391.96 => 3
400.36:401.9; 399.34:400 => 0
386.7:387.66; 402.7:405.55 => 11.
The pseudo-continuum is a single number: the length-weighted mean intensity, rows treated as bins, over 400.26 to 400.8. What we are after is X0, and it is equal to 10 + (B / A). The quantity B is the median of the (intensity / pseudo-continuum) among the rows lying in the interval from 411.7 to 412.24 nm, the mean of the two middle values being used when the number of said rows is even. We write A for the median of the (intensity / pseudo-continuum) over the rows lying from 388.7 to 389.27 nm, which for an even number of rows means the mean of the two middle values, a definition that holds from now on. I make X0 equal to 11.1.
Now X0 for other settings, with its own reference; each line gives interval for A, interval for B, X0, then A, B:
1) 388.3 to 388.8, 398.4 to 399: 11.8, 0.64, 1.14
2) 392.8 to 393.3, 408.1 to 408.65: 11.2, 0.77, 0.94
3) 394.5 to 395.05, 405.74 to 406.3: 10.9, 1.05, 1.00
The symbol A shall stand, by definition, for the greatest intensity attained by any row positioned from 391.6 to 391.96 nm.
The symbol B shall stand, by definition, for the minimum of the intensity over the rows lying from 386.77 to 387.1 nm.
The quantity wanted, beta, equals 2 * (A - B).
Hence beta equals 9.8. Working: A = 41.06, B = 36.16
